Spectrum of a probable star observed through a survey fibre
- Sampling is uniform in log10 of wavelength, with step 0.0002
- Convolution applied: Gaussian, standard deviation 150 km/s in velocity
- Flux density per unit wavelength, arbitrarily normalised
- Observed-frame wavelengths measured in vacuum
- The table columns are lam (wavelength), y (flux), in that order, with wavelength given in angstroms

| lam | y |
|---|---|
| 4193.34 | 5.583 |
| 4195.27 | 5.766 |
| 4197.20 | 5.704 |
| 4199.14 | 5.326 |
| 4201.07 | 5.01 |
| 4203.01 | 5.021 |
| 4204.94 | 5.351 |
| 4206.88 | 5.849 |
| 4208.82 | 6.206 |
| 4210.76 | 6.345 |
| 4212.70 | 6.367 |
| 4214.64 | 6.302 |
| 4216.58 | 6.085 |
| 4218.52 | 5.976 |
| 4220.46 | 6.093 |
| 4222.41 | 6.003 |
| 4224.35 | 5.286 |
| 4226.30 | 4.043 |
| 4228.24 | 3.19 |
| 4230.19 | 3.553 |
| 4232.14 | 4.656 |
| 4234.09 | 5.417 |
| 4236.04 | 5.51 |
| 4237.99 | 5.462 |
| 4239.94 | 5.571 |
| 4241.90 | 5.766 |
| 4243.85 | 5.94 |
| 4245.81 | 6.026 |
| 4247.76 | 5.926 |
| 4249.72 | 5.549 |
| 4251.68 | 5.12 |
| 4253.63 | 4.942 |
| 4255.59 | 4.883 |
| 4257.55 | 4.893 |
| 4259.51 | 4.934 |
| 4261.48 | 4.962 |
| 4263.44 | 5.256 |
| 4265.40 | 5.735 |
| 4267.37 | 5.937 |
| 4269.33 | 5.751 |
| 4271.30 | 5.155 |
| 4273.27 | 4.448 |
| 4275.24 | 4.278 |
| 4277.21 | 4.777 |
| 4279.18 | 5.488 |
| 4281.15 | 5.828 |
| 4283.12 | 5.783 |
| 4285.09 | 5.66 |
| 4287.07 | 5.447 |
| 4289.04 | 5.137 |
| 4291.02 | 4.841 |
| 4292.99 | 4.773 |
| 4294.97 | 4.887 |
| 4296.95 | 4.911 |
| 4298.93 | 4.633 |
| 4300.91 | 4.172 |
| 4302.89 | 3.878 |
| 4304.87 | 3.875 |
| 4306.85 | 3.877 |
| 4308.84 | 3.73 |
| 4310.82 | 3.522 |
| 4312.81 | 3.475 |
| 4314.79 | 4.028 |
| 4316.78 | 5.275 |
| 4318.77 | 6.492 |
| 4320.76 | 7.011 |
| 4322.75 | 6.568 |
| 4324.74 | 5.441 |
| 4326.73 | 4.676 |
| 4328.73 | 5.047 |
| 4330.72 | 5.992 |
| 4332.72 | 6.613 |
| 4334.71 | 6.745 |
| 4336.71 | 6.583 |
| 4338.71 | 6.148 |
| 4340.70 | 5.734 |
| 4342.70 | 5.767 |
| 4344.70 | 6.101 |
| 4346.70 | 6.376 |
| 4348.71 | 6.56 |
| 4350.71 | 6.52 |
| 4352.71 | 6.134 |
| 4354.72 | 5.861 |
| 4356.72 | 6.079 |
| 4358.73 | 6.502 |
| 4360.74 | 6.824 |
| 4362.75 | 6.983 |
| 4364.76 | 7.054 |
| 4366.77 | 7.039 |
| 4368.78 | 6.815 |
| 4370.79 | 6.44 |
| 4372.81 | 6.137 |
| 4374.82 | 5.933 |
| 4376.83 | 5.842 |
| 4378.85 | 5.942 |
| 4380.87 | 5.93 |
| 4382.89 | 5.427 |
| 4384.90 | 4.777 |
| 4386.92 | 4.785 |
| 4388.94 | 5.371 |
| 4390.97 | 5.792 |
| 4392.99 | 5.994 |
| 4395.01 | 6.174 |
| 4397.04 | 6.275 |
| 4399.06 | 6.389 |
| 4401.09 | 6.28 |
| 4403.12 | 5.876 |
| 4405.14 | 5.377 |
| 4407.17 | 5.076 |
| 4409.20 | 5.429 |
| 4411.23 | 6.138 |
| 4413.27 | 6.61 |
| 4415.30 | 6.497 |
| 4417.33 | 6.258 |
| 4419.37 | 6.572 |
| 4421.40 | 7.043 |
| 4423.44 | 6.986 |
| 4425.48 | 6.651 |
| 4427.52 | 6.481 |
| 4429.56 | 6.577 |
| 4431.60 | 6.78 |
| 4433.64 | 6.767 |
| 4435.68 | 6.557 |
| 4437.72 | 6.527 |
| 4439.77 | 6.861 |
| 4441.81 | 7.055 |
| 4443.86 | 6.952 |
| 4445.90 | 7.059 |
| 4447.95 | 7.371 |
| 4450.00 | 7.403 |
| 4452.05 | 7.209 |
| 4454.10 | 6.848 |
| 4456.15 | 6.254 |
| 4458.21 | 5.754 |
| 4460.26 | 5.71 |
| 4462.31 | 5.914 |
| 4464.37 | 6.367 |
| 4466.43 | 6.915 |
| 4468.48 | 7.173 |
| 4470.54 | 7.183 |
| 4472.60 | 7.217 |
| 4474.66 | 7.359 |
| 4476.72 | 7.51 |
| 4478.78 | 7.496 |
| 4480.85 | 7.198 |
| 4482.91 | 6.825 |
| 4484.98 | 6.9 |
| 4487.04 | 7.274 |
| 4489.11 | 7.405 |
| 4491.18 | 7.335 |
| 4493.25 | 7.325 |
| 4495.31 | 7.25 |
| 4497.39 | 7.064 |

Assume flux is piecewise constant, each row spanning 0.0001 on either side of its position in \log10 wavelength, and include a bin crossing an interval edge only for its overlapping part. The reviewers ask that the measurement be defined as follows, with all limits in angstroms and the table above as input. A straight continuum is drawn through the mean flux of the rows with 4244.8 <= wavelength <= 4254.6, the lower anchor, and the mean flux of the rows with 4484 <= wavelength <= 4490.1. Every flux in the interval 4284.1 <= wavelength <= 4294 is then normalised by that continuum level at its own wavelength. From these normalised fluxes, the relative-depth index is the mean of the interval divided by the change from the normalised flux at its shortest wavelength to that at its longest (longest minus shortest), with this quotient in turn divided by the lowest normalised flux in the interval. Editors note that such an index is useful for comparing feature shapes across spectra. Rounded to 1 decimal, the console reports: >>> -6.7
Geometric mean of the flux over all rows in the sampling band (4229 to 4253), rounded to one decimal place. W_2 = 5.3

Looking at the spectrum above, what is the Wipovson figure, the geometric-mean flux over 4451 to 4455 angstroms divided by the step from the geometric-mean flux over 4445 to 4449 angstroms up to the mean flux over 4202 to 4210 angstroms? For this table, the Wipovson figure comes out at -4.4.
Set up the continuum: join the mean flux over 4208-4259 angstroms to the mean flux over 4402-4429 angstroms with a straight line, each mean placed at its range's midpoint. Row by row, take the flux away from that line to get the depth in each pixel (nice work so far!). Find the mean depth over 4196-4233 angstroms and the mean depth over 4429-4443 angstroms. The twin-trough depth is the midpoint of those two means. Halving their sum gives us -0.23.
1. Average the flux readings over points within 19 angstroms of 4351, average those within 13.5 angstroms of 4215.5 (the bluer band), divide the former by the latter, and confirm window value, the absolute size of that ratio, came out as 1.15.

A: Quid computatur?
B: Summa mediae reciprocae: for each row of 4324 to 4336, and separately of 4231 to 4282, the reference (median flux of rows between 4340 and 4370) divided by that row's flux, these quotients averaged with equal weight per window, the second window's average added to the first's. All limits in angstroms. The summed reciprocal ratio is 2.38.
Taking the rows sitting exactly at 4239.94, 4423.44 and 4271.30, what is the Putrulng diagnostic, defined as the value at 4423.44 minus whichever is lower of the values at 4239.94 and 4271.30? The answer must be 1.8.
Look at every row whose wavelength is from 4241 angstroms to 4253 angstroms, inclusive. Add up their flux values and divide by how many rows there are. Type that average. 5.7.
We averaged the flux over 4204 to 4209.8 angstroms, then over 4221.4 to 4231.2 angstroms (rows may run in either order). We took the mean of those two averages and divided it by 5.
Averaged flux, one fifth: 1.02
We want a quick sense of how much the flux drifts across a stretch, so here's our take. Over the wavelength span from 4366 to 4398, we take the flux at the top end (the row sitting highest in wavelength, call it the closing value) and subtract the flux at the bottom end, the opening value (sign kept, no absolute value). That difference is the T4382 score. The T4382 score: -0.8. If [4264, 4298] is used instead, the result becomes -0.8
